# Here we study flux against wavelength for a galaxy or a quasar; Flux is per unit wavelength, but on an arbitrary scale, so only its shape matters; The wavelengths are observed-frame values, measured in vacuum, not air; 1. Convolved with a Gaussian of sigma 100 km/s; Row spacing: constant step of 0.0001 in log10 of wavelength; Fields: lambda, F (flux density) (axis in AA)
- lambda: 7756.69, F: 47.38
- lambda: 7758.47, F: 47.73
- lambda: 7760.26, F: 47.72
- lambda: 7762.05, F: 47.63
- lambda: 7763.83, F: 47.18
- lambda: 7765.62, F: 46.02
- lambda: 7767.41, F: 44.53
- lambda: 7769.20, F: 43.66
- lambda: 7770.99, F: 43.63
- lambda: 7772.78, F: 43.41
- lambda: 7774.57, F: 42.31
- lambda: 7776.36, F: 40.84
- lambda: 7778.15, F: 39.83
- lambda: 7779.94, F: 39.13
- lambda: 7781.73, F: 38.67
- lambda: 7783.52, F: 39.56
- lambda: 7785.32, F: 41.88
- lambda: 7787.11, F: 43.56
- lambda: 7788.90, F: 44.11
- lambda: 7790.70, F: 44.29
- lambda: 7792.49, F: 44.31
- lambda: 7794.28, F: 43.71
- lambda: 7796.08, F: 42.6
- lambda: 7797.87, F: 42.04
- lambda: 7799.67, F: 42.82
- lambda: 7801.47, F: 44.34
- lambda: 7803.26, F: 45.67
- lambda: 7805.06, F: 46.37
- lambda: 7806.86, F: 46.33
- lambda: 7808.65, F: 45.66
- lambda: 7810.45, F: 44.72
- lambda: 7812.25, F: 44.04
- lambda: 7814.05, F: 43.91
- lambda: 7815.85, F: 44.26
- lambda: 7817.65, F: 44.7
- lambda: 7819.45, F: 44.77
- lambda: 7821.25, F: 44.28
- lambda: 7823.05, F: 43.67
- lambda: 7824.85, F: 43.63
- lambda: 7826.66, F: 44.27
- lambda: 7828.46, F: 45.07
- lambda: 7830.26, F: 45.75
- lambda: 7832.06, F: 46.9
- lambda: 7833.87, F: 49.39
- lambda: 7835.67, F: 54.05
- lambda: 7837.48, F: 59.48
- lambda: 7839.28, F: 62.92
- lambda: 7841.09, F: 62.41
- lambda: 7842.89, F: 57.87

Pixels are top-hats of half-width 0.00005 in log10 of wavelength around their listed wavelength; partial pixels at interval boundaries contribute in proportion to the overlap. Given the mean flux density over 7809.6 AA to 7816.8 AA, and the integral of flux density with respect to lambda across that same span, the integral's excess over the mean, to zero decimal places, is 274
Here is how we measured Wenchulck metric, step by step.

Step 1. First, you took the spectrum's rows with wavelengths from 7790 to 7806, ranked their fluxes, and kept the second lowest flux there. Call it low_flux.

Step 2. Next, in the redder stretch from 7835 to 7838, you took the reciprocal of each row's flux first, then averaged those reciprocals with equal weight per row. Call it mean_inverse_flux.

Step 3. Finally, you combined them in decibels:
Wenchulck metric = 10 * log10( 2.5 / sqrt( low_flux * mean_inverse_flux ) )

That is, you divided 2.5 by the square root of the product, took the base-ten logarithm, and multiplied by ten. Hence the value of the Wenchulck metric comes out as 4.6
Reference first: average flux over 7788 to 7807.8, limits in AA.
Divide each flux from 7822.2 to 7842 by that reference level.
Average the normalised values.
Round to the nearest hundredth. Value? 1.15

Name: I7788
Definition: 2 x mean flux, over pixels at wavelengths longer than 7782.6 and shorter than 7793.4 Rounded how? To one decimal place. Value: 85.9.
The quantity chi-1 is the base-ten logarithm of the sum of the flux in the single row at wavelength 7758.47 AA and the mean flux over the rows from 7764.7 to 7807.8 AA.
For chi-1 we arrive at 1.96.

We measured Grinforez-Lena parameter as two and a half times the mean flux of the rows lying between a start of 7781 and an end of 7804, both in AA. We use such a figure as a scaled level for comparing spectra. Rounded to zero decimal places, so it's 107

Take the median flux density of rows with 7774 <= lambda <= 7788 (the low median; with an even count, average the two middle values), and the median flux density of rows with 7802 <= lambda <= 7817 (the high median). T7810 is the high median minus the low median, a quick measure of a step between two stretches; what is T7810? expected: 5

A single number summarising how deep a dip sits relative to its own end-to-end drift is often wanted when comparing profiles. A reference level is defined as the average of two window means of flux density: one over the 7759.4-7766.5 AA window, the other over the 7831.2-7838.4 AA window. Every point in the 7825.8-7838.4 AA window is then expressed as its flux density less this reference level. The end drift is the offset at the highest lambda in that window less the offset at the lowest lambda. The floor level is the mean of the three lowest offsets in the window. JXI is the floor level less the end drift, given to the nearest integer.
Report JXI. -20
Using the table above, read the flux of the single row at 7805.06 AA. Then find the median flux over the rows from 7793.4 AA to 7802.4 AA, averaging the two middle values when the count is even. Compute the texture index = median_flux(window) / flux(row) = 0.92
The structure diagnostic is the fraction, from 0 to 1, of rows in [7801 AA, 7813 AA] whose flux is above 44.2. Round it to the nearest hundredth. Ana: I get 0.86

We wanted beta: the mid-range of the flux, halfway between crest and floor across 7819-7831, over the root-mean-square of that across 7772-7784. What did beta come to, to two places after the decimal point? 1.10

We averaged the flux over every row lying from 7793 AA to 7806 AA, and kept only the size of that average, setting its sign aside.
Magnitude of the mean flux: 43.9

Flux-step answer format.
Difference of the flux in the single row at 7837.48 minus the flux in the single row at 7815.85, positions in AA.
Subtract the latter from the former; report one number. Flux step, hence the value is 15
